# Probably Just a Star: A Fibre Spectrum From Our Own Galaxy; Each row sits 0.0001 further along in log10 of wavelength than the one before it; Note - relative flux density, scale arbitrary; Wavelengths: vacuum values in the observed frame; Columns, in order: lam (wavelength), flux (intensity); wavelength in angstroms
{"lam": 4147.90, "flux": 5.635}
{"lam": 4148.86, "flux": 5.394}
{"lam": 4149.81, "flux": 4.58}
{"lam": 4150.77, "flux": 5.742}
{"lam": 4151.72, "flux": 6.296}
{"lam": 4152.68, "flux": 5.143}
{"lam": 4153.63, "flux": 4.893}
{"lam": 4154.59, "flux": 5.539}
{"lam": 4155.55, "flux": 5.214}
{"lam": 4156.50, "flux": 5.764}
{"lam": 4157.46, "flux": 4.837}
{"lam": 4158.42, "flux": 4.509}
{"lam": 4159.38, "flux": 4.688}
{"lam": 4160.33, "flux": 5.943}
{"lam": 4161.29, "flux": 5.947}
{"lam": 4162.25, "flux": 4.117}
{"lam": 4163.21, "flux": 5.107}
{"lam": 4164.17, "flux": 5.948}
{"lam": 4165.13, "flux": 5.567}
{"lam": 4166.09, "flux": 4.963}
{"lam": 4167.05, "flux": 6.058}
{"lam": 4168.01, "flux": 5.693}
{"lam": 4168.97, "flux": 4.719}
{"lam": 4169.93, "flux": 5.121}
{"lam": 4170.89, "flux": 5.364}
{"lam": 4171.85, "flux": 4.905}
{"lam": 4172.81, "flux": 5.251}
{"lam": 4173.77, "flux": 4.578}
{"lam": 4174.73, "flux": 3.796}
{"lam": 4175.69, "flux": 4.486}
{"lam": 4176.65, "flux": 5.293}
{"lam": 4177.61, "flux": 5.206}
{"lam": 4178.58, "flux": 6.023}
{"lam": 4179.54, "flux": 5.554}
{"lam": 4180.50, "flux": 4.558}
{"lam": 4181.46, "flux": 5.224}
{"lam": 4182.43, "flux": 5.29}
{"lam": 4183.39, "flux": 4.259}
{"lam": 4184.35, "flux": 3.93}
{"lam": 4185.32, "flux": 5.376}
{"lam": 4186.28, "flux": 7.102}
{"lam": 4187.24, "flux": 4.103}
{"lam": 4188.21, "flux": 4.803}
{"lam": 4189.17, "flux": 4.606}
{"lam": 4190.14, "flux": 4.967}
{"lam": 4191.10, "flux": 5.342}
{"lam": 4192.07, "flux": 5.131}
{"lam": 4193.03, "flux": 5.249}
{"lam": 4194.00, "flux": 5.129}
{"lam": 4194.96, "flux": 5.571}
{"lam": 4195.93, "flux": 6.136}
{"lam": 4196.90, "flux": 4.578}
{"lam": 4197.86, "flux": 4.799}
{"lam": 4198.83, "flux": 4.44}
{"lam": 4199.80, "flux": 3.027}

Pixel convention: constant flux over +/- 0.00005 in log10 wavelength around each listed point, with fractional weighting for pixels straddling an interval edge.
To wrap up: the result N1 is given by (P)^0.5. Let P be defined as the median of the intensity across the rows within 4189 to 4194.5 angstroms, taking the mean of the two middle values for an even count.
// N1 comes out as 2.26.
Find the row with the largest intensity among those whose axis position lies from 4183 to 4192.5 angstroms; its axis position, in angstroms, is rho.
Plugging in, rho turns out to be 4186.28 angstroms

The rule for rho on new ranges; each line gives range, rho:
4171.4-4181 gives 4178.58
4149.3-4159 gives 4151.72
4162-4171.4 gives 4167.05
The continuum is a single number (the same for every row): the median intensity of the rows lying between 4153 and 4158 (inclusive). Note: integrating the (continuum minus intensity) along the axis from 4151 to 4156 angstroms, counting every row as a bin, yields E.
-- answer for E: -1.1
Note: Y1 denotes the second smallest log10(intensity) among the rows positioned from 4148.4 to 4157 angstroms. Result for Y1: 0.690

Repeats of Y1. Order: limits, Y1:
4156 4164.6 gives 0.654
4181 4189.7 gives 0.613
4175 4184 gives 0.652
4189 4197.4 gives 0.663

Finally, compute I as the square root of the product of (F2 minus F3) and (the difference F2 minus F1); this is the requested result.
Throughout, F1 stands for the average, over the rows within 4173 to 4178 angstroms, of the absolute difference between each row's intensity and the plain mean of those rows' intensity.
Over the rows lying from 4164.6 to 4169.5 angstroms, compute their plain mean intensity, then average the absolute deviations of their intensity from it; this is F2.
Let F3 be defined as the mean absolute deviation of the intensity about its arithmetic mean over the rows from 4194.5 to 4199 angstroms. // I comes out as 0.05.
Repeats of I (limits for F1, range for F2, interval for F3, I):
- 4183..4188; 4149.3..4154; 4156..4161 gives 0.08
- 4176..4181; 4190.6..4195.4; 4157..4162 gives 0.33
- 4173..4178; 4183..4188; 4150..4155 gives 0.59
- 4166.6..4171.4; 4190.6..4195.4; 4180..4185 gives 0.29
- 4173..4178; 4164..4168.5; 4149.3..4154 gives 0.20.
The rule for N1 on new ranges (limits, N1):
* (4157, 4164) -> 2.20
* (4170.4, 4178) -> 2.25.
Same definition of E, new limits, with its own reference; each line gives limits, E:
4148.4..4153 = -1.0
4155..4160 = 0.9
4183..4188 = 1.3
